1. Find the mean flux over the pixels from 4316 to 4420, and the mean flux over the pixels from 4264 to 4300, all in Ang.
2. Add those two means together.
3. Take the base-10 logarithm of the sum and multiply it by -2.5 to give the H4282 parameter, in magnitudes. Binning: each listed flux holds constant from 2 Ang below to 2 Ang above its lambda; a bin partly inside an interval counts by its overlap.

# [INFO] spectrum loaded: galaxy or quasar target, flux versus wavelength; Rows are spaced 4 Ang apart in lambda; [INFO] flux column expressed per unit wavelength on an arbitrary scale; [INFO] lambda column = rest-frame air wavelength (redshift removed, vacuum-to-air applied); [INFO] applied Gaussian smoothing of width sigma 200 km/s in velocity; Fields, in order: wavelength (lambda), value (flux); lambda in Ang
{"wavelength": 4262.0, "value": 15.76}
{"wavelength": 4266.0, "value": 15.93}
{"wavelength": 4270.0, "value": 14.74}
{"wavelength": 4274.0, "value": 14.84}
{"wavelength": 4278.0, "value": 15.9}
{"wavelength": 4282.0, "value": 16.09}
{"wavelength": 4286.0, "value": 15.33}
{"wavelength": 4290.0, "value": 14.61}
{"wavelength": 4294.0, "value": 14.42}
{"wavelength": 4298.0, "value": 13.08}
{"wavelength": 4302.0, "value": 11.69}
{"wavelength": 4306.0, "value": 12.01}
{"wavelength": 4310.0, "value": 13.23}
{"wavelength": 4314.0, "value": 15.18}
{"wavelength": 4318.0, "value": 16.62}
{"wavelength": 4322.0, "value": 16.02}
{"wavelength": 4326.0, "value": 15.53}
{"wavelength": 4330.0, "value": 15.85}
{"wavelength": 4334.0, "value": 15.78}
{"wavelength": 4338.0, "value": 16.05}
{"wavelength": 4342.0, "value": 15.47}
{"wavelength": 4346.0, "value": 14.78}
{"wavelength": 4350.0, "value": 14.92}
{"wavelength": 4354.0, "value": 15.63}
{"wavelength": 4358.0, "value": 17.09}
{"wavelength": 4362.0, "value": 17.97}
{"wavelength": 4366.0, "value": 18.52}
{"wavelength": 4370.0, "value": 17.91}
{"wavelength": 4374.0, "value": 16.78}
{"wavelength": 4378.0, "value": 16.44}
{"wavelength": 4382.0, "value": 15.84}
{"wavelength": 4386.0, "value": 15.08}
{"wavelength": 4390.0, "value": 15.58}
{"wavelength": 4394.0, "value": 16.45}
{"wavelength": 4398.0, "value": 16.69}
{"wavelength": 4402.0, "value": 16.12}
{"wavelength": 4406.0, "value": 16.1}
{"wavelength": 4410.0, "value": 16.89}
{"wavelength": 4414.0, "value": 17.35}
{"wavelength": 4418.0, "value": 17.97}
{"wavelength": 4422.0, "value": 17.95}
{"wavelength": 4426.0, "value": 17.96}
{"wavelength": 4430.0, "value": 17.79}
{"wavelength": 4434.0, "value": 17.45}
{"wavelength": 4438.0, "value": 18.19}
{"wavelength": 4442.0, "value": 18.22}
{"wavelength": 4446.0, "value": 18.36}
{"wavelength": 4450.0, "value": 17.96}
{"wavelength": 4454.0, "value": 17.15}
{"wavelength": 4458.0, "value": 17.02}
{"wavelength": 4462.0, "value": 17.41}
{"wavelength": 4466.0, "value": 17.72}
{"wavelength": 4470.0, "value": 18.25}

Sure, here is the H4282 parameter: -3.741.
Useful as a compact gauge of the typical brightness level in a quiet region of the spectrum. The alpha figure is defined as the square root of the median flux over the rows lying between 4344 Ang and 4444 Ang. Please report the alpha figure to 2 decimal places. 4.11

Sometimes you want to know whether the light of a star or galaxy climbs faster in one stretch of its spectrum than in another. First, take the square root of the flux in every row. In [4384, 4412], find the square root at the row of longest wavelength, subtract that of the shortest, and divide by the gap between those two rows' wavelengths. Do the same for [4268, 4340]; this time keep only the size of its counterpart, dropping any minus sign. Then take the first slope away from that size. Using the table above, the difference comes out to -0.0070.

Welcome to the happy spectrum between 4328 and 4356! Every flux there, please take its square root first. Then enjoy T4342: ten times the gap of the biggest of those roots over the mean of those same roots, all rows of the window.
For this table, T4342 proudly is 0.7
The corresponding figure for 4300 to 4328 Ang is 3.0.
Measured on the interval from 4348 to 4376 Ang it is 1.9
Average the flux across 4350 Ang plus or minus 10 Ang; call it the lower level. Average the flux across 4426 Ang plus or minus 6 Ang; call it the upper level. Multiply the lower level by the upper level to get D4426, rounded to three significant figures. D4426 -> 279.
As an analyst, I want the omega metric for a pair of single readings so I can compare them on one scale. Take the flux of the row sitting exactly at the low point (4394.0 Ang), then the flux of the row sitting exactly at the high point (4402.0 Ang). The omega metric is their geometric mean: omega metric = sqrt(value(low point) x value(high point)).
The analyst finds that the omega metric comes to 16.3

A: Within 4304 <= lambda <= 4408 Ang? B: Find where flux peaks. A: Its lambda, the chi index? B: 4366.0 Ang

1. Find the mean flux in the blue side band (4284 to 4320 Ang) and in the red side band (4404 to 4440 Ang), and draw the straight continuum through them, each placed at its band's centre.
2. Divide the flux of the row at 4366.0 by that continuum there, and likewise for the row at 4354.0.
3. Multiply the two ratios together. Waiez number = 1.17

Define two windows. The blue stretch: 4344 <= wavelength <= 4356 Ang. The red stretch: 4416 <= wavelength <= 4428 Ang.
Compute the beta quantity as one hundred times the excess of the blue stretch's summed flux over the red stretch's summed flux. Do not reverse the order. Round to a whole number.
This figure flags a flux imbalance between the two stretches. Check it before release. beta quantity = -855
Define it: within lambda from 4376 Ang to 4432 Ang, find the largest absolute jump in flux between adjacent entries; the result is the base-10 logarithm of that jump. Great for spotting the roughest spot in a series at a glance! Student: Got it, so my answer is -0.06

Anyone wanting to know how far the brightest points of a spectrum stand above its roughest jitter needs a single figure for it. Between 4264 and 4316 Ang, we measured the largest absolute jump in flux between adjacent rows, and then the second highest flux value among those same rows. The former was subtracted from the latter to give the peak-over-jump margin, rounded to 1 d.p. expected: 14.0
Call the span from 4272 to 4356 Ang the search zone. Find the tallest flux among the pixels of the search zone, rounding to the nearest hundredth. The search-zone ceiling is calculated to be 16.62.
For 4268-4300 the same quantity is 16.09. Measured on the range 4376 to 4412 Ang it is 16.89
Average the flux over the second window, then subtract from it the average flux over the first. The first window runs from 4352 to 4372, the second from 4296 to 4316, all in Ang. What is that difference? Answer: -4.4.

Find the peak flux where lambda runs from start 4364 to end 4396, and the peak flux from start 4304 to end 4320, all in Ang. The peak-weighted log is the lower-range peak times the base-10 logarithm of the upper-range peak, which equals 21.1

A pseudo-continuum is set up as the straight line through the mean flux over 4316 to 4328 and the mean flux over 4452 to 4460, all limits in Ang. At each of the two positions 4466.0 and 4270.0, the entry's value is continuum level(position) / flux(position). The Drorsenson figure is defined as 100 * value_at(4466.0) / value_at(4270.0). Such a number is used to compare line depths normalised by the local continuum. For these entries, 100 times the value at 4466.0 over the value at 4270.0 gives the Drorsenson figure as 91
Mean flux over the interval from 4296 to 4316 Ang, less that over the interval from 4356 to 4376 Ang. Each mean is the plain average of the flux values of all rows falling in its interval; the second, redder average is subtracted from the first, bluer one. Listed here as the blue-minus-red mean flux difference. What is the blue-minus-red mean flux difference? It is -4.6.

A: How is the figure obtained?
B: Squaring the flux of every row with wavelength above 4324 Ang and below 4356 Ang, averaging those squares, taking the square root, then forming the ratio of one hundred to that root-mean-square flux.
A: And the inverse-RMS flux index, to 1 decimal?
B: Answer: 6.4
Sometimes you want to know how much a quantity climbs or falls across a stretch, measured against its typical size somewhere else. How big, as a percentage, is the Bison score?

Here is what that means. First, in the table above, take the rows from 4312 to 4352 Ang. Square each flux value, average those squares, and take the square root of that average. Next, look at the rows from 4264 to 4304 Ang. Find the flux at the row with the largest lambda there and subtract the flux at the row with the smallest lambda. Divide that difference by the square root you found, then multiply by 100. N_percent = -27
